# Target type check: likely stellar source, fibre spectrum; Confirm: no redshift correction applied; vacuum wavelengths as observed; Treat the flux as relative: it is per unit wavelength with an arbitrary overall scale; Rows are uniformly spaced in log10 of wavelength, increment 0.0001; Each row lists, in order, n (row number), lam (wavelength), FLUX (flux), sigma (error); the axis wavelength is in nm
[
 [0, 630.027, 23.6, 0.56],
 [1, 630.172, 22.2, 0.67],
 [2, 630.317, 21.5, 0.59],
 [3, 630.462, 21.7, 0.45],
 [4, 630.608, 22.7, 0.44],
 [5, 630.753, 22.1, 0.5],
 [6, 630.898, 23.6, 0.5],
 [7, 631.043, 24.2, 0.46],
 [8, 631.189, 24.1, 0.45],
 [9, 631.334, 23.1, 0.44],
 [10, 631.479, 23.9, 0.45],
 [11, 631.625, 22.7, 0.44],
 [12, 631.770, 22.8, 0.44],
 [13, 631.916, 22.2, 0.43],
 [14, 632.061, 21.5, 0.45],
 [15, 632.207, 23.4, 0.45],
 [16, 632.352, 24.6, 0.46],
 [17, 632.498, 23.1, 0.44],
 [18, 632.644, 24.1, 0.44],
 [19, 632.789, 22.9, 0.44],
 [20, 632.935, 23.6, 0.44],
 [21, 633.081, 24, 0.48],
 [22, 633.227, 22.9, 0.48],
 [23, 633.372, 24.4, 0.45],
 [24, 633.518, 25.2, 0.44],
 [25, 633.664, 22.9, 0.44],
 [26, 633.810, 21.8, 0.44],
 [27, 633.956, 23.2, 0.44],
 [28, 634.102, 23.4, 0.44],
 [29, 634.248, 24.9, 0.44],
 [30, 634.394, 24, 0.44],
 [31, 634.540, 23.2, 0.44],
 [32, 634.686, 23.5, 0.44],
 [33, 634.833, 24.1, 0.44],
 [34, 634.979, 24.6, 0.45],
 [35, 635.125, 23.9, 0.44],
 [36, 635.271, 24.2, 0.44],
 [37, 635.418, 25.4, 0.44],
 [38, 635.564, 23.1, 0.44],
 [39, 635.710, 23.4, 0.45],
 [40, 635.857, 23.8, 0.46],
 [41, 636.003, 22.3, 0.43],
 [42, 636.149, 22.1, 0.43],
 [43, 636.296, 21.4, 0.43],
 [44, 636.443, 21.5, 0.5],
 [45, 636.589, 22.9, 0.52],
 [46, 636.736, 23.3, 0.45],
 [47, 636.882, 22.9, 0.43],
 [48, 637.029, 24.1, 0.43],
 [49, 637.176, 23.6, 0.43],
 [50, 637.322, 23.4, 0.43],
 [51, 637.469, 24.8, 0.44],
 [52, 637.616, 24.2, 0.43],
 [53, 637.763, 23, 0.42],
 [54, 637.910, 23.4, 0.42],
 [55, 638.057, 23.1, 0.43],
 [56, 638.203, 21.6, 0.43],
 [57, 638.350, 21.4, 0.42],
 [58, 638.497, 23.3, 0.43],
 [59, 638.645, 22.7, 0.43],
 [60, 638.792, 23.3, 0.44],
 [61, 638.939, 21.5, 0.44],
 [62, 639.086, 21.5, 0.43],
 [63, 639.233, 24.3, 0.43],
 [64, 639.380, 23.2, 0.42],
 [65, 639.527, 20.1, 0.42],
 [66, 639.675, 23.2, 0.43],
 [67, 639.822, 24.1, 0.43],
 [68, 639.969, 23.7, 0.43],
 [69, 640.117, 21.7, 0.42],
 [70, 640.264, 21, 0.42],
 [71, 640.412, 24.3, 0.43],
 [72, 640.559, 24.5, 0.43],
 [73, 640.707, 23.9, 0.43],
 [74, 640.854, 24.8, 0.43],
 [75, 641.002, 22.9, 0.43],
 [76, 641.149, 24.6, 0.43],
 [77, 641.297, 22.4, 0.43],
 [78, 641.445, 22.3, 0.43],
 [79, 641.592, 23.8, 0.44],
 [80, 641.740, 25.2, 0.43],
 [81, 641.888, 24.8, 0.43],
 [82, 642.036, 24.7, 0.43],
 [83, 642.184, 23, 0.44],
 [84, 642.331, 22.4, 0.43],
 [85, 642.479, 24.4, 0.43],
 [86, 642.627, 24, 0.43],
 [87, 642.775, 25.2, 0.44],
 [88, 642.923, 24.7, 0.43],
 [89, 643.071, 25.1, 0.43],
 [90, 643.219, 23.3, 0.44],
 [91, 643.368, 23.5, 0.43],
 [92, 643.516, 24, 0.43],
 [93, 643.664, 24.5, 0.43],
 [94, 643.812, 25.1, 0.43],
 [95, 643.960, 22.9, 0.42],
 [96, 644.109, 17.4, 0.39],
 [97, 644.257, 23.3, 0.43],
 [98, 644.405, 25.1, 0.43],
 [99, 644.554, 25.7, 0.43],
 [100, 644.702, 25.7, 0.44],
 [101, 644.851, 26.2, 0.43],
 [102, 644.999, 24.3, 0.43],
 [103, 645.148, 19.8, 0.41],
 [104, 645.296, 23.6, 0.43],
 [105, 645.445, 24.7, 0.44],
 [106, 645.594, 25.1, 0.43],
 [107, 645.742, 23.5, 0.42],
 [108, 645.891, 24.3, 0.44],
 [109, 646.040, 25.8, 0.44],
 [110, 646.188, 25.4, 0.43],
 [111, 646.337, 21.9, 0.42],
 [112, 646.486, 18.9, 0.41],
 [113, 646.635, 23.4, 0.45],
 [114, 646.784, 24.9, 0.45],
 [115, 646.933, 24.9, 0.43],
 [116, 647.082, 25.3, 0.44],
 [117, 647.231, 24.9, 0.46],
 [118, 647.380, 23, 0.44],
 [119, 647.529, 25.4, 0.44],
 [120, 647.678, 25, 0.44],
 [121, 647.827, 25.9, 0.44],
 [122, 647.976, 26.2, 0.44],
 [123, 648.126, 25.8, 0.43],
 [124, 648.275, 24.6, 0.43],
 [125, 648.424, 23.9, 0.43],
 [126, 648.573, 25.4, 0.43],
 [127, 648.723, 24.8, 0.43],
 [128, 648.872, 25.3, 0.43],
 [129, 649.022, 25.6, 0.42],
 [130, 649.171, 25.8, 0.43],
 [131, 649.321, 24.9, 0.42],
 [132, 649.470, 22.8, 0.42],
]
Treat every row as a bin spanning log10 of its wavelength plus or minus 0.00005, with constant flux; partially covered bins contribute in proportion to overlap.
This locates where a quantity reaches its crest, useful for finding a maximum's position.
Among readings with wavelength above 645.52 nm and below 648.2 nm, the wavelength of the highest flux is 647.976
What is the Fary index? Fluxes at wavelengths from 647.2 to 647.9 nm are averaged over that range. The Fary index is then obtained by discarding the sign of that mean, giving 24.8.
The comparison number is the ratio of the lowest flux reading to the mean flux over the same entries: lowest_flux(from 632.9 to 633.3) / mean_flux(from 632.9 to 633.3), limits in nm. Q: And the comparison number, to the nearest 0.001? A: 0.974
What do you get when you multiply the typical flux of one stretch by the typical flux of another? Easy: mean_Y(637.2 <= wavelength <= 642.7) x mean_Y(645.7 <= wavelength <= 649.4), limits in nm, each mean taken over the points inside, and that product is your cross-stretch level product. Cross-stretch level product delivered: 572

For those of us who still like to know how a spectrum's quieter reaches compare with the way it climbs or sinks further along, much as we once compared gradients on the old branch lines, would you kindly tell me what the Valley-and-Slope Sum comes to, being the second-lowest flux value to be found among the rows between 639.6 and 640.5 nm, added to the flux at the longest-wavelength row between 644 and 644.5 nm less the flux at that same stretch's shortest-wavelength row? 29.4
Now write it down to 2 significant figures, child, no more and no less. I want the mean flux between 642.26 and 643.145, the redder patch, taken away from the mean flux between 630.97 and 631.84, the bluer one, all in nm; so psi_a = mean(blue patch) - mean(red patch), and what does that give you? -0.83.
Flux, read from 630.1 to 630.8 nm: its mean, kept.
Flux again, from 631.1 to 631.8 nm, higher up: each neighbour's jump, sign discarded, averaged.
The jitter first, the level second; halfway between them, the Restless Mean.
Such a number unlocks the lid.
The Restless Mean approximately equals 11.4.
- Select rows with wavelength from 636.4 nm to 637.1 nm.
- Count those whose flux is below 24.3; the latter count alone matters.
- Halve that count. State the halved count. 2.5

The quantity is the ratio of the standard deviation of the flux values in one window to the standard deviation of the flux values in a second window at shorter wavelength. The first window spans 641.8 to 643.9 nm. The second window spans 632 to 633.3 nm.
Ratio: 1.0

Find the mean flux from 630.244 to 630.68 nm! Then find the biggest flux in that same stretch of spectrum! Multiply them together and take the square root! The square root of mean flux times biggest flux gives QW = 22.3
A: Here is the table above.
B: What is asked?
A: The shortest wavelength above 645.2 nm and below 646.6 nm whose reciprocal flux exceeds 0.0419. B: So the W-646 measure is 645.296 nm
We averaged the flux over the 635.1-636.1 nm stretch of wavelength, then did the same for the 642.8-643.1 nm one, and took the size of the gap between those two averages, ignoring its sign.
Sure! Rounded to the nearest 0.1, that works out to 1.2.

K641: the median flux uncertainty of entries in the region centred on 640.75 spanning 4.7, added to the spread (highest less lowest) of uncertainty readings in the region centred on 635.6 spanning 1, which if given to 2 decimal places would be 0.46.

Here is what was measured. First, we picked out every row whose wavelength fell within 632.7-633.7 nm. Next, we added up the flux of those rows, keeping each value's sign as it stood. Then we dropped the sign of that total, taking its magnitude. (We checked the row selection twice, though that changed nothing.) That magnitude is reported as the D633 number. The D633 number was 166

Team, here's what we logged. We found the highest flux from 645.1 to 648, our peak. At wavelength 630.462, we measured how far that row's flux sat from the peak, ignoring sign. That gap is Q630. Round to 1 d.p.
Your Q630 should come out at 4.5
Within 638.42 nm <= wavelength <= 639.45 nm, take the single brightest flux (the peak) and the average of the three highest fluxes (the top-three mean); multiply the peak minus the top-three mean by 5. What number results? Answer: 3.3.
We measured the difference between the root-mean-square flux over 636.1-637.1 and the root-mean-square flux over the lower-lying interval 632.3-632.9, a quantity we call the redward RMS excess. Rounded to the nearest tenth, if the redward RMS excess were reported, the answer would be -1.1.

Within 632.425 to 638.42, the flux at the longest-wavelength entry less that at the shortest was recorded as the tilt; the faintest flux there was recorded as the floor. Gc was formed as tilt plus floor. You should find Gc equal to 20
